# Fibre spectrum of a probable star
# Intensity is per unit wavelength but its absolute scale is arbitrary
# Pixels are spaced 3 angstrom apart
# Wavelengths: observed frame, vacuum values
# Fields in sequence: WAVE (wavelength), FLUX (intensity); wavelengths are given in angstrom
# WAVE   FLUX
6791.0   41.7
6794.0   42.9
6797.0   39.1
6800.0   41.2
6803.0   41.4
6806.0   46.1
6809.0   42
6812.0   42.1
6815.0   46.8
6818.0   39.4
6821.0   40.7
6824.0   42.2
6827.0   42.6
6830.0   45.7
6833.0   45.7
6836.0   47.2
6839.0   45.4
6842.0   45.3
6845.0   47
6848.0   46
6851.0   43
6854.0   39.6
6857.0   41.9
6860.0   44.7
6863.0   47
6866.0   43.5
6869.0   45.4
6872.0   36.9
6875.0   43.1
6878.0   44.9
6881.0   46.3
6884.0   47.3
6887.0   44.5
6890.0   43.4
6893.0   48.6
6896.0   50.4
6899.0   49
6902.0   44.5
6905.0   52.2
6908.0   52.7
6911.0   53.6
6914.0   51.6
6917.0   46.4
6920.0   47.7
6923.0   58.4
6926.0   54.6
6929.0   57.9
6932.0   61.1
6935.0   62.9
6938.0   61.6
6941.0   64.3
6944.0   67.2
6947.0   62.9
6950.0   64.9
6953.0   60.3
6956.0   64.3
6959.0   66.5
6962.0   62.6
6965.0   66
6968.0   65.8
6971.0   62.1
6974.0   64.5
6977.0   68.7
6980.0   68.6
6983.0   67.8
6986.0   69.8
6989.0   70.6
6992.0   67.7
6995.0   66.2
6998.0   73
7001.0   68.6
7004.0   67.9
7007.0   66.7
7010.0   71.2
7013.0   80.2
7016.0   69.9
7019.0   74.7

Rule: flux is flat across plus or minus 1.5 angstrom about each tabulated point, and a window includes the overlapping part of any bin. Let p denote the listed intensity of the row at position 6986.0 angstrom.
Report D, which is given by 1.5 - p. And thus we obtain -68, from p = 69.8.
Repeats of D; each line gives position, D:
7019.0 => -73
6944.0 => -66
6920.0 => -46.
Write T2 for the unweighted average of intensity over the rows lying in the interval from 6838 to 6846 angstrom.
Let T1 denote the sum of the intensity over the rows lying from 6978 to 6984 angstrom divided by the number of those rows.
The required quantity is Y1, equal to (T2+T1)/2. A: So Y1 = 57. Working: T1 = 68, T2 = 45.9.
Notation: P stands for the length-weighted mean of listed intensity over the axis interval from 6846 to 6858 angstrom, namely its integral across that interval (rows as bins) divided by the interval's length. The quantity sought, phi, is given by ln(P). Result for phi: 3.76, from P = 43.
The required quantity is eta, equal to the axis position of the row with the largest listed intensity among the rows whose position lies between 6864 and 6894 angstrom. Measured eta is 6893.0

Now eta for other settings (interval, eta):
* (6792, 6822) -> 6815.0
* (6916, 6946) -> 6944.0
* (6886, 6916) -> 6911.0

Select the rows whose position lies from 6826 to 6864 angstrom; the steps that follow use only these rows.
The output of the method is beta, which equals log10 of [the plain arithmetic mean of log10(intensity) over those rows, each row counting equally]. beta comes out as 0.217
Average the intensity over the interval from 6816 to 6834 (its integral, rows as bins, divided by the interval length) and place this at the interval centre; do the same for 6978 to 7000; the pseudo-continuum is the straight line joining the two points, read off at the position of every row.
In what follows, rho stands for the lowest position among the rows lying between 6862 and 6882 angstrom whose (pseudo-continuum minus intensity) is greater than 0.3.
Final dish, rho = 6863.0 angstrom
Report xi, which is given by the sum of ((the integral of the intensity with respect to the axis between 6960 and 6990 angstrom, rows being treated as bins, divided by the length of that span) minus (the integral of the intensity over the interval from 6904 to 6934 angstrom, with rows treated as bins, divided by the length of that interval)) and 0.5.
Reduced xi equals 13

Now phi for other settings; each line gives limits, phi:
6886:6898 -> 3.85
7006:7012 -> 4.25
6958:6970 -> 4.18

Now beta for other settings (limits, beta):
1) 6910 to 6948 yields 0.245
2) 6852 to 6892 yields 0.215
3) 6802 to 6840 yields 0.215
